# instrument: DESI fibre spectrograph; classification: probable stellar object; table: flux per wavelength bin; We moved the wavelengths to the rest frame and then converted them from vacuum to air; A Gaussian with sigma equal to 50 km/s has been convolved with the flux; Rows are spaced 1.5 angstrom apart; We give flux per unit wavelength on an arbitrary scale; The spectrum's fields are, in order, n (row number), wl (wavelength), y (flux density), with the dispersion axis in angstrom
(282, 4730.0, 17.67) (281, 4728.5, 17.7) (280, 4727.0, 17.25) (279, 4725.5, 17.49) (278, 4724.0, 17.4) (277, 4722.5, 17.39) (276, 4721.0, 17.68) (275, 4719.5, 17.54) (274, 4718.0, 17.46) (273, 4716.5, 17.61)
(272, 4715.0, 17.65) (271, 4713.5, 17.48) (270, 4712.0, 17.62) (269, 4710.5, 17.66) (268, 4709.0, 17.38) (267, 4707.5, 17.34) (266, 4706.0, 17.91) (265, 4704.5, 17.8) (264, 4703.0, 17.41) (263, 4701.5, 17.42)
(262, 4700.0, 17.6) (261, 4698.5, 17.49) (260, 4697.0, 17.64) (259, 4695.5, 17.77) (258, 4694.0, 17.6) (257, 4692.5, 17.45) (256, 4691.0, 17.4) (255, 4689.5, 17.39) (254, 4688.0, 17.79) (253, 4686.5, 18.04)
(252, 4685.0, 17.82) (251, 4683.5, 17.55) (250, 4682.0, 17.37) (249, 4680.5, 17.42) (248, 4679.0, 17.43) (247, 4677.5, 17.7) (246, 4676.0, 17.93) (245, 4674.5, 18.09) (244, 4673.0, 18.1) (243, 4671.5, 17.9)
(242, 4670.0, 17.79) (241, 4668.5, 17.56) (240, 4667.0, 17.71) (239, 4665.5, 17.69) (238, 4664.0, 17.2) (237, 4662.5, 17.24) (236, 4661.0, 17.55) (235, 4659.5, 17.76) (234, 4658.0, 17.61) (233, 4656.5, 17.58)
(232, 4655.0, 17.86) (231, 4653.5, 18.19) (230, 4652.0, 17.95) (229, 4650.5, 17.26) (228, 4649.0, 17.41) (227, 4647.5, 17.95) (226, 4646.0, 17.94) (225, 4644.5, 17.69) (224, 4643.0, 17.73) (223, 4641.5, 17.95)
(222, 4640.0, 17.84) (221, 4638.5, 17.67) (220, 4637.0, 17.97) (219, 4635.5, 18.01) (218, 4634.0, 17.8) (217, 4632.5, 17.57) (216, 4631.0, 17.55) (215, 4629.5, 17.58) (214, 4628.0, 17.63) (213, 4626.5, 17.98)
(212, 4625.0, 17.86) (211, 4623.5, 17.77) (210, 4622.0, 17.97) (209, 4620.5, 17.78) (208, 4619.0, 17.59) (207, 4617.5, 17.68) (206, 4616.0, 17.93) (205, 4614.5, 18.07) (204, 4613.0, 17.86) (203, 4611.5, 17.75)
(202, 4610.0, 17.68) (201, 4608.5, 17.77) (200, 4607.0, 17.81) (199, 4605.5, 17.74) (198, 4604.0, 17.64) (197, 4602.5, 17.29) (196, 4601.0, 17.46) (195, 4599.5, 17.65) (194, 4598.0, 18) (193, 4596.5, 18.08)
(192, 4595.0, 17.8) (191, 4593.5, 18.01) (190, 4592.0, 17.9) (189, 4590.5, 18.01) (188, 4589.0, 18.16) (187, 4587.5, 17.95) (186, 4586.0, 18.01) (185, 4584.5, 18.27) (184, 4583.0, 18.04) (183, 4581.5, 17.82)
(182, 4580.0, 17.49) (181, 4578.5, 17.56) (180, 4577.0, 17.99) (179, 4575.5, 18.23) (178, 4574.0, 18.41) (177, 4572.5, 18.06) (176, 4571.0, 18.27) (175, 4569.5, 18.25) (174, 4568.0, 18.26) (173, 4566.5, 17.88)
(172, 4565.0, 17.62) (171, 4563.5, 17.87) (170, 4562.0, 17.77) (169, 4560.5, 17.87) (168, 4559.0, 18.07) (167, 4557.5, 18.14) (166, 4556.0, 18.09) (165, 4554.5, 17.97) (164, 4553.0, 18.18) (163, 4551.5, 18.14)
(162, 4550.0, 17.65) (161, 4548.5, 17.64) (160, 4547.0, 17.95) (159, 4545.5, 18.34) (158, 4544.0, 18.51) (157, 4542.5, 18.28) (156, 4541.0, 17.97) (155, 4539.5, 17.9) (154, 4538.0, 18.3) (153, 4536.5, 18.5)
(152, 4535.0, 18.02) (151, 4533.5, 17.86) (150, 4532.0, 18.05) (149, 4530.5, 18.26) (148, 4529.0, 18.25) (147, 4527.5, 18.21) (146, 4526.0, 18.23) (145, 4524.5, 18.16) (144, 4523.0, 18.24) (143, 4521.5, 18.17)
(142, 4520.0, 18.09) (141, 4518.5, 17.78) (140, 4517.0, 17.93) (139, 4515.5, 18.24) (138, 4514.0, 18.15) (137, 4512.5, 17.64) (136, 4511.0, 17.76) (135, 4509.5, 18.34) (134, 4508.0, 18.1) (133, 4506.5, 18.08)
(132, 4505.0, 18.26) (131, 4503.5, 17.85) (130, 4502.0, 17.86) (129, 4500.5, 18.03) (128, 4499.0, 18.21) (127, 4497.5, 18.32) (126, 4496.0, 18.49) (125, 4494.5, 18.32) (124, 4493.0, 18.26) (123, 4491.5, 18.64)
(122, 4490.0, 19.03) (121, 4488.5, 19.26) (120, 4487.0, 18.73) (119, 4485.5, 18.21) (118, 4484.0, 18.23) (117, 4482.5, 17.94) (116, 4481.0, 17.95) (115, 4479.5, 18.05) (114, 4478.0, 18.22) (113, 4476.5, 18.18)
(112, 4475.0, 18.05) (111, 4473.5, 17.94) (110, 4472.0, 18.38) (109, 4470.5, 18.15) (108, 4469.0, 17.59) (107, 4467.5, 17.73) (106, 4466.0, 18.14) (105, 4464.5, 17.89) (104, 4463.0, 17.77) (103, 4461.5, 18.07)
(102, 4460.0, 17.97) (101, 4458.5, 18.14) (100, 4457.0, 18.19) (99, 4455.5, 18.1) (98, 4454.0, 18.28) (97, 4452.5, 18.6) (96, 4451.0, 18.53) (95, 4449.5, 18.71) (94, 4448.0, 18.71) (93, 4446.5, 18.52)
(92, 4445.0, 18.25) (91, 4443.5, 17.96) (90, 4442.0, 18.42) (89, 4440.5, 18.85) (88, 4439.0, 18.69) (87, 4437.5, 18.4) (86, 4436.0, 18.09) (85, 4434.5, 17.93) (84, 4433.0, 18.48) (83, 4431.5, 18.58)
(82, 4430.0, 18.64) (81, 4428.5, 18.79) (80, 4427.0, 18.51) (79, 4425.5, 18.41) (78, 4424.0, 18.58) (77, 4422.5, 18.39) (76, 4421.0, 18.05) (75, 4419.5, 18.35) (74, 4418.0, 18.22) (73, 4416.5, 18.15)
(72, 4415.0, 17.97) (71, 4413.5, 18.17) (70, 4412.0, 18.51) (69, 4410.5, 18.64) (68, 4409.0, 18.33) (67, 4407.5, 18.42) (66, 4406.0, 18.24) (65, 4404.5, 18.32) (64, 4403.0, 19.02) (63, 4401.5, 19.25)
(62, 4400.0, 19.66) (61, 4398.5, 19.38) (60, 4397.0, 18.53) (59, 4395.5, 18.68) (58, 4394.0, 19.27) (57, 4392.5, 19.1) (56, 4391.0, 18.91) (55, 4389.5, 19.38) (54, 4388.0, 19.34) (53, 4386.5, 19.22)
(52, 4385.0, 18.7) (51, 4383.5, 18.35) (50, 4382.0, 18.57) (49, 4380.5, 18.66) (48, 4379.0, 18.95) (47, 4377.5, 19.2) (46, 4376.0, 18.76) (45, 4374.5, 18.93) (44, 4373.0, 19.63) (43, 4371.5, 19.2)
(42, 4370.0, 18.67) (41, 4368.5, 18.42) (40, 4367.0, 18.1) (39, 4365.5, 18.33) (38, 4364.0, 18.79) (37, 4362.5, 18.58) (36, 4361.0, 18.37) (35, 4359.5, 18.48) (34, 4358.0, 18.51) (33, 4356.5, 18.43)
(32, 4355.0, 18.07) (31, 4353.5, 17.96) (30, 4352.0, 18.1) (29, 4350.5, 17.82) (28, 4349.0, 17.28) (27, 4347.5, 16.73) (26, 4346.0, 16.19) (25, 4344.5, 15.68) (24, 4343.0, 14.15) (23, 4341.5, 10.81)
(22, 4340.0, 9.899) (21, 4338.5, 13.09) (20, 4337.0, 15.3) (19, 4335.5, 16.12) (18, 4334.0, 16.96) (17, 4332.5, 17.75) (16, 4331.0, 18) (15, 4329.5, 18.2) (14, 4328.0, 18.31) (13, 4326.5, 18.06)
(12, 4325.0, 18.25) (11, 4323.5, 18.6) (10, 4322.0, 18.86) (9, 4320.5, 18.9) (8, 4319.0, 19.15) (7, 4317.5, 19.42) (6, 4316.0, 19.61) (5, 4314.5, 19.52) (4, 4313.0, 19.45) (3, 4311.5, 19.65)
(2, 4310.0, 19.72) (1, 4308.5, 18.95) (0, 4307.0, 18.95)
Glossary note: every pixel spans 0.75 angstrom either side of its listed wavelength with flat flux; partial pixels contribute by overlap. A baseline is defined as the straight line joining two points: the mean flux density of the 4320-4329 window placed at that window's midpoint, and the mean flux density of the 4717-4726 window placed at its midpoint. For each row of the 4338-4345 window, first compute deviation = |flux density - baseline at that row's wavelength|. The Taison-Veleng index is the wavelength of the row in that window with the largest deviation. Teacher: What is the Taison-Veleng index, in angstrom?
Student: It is 4340.0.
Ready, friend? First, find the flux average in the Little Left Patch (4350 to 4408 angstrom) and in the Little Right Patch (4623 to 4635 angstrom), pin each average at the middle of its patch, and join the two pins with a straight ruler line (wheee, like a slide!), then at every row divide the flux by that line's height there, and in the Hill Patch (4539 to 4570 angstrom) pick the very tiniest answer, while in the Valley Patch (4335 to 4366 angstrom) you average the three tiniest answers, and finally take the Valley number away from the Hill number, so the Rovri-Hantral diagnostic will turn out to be 0.38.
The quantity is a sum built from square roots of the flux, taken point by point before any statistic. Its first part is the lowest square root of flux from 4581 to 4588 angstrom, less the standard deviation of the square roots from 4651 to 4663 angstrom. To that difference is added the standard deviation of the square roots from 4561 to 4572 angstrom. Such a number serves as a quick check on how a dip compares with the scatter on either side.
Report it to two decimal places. 4.22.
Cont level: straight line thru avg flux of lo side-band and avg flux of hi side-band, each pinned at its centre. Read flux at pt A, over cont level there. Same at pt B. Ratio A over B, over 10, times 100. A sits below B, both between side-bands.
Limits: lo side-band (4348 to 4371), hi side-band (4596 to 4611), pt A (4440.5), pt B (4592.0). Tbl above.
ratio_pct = 10.3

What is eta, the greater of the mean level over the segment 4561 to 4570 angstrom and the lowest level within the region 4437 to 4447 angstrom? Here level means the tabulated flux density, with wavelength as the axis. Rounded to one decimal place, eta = 18.0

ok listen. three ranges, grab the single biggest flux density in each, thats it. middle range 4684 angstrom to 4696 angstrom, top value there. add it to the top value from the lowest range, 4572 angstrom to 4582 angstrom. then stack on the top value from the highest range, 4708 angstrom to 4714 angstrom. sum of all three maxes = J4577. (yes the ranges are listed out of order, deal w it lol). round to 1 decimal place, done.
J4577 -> 54.1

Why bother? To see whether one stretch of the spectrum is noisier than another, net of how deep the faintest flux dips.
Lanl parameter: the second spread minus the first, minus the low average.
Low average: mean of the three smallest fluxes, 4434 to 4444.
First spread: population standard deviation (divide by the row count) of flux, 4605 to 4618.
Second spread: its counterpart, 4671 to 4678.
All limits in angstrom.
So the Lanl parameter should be -18.0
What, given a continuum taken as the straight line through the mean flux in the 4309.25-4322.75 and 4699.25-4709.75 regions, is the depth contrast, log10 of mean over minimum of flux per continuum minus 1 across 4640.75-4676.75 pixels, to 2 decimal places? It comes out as -1.26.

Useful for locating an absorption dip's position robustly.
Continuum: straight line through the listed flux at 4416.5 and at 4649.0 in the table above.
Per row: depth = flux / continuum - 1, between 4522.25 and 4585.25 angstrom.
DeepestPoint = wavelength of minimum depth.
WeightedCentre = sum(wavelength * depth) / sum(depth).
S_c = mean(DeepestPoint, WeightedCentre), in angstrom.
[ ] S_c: 4566.5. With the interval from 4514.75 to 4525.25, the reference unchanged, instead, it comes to 4519.6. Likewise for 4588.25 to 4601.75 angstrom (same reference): 4597.1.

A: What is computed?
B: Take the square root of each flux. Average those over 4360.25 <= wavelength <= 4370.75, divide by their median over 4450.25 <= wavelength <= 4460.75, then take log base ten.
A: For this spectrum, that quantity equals 0.0033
